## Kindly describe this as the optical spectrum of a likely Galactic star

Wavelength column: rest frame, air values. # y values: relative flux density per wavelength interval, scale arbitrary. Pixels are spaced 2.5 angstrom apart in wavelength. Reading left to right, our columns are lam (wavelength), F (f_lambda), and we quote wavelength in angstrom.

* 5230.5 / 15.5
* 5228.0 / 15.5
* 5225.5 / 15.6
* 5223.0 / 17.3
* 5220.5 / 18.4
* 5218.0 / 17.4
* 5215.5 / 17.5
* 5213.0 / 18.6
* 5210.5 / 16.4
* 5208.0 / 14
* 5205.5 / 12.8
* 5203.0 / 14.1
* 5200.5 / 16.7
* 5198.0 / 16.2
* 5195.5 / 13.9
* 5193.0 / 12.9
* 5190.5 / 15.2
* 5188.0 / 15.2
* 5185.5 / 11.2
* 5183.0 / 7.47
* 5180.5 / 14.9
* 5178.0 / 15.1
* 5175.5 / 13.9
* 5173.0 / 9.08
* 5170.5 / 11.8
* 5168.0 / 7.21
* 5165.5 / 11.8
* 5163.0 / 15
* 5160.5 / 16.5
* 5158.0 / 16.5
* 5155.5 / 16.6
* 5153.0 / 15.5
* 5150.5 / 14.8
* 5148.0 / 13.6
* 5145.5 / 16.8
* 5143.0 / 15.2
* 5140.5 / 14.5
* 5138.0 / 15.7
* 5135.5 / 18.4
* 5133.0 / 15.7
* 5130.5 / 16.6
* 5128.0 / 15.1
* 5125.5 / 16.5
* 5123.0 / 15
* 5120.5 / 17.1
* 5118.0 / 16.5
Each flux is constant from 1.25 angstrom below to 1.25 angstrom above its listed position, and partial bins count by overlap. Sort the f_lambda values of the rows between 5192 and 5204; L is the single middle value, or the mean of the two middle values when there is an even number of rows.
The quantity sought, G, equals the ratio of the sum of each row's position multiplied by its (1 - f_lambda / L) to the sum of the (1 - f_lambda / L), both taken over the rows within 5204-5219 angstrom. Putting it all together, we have 5215.4 angstrom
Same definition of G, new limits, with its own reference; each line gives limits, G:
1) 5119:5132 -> 5125.3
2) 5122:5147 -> 5134.5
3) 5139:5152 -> 5144.9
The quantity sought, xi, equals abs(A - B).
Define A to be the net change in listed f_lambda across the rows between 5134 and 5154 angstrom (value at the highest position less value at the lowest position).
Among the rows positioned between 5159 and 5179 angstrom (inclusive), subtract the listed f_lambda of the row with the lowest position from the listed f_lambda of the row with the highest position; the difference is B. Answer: 1.5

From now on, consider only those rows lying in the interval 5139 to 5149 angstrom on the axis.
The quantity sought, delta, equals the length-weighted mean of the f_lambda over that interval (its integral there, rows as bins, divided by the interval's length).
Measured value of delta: 15.1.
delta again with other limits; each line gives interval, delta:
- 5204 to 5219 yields 16.1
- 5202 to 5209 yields 13.6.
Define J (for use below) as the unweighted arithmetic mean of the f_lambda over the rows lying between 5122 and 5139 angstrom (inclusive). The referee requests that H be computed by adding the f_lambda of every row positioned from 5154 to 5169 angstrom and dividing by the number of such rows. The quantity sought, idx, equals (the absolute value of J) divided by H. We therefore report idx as 1.16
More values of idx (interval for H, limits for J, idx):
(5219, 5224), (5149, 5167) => 0.85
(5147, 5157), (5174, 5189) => 0.86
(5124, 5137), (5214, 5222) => 1.08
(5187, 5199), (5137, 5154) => 1.03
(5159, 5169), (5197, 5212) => 1.19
